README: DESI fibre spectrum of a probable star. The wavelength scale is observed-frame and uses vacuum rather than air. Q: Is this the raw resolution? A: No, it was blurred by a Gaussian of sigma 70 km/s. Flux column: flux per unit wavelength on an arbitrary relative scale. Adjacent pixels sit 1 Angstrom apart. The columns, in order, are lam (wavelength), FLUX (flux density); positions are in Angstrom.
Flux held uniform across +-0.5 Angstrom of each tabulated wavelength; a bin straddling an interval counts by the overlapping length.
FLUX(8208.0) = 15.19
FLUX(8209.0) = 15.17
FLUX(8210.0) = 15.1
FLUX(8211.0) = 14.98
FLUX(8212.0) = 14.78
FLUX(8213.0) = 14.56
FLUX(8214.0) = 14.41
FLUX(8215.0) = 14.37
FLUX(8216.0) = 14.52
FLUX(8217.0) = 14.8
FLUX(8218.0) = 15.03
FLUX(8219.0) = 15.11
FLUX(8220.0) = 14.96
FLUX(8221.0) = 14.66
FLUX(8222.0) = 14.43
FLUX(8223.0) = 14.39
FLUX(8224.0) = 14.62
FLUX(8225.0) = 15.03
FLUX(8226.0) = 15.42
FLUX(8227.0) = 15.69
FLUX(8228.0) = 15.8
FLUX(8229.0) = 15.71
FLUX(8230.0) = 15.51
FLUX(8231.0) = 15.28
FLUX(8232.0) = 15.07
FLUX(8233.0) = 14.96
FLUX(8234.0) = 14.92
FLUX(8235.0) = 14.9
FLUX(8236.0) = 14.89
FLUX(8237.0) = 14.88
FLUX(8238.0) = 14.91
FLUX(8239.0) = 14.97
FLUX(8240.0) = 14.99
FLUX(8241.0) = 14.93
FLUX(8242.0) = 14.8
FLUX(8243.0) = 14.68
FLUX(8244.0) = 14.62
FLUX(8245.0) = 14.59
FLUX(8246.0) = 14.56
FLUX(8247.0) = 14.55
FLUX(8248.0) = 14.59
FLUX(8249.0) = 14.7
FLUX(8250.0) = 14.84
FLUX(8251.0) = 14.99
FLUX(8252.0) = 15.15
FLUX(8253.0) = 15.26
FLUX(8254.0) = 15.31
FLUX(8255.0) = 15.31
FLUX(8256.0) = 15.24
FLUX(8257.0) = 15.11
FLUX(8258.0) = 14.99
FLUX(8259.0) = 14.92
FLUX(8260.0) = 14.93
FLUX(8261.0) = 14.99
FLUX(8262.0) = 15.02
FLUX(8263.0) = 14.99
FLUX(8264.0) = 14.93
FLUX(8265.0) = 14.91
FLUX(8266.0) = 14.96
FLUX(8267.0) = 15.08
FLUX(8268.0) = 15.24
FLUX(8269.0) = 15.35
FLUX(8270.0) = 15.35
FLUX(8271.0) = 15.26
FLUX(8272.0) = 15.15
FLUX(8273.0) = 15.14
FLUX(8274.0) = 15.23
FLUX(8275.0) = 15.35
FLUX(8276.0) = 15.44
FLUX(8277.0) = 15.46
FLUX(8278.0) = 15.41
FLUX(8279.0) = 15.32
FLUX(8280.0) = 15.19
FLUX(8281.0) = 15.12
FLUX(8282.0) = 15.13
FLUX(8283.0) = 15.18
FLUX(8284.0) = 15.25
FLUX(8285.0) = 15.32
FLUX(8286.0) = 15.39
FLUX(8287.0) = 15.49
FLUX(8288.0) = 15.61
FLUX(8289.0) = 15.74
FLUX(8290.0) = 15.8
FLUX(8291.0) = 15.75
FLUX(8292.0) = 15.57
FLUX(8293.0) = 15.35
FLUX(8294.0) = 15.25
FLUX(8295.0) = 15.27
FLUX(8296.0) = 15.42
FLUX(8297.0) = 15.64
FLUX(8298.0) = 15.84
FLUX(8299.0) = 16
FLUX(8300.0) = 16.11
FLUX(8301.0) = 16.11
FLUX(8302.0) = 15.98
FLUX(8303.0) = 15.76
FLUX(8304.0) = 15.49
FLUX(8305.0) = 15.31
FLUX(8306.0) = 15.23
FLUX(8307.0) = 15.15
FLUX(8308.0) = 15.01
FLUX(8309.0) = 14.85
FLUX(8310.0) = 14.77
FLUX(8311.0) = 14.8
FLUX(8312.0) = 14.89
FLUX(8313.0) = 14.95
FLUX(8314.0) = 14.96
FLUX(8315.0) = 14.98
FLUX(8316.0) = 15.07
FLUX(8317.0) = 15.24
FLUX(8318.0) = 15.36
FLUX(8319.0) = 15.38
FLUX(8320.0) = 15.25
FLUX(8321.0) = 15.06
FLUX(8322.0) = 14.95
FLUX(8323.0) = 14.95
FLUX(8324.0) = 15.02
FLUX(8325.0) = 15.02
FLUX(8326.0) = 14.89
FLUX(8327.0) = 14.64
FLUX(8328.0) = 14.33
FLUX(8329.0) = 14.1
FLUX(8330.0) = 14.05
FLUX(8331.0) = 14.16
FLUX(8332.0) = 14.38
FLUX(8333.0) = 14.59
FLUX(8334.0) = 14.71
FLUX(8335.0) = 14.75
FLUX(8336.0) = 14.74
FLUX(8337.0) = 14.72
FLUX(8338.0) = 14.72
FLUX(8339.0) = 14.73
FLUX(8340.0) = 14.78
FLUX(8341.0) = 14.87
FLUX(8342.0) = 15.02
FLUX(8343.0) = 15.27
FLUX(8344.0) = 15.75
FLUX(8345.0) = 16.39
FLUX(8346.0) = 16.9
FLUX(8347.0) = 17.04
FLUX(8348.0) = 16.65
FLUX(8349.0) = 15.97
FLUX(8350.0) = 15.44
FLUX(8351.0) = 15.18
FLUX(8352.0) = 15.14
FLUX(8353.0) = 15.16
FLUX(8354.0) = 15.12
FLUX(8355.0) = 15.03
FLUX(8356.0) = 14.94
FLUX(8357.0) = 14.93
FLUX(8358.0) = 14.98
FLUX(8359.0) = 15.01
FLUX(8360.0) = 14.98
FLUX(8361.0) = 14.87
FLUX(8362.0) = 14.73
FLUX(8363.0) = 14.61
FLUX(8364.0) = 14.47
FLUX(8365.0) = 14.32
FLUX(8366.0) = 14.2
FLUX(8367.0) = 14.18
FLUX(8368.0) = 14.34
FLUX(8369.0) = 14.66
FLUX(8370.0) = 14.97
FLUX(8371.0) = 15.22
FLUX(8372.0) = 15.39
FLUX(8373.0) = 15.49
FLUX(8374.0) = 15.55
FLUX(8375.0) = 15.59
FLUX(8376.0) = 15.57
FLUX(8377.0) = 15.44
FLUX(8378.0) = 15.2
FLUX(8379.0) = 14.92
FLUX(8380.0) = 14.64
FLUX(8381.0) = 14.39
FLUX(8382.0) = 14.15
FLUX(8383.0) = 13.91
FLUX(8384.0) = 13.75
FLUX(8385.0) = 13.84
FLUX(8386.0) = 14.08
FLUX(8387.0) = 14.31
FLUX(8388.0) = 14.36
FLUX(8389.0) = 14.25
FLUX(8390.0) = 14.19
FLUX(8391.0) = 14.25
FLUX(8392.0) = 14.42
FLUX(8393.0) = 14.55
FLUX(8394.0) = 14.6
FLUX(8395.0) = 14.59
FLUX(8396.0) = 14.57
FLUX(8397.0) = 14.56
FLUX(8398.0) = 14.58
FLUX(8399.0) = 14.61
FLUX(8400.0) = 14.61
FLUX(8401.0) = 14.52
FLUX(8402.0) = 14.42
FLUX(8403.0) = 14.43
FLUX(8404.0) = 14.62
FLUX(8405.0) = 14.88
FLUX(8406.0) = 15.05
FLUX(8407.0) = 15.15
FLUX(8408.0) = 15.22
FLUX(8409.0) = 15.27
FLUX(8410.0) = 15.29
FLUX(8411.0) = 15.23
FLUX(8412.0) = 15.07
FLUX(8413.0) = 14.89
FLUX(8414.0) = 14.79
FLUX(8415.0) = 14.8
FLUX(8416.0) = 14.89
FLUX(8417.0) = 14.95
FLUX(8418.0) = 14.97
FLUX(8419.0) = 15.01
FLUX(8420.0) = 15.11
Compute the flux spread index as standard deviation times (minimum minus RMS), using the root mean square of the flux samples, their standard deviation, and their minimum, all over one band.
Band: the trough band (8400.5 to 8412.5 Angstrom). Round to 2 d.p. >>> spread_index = -0.17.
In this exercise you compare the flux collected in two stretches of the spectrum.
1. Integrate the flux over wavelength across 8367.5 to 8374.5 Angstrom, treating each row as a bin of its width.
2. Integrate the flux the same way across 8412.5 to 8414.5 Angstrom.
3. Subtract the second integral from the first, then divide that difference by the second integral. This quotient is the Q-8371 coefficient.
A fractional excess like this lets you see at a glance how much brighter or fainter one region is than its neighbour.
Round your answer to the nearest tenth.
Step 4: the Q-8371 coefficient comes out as 2.6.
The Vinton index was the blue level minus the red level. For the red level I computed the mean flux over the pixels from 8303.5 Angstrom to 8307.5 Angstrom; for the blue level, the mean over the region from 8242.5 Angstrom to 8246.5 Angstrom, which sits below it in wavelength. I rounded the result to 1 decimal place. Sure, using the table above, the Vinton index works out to -0.7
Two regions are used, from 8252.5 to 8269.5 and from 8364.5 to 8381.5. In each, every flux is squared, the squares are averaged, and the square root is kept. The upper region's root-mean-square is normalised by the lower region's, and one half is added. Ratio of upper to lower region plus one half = 1.49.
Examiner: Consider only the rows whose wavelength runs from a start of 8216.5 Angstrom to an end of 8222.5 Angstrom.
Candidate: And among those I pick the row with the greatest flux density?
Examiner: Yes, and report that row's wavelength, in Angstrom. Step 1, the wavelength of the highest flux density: 8219.0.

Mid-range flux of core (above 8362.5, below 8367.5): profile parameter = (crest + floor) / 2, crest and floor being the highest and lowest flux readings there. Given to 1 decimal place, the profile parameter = 14.4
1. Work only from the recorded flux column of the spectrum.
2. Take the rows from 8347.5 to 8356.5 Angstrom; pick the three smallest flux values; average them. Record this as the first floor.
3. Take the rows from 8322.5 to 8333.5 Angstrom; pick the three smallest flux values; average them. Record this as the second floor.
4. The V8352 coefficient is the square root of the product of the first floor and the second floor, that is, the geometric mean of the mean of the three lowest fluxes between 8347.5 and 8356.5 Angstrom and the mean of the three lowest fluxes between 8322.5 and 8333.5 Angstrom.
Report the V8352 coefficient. 14.6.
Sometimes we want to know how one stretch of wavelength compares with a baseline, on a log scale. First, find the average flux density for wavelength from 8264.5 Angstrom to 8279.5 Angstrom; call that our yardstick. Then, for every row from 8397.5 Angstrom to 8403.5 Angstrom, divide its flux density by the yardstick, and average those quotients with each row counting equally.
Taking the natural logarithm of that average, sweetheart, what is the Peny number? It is -0.048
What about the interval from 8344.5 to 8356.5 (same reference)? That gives 0.032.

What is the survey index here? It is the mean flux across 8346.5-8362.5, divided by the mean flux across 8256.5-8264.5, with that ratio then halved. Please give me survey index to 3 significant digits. 0.511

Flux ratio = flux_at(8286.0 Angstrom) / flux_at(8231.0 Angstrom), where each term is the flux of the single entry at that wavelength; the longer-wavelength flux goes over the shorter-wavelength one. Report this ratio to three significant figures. 1.01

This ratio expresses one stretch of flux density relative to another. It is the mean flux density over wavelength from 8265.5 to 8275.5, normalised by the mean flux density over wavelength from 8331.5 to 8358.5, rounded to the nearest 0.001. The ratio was 0.997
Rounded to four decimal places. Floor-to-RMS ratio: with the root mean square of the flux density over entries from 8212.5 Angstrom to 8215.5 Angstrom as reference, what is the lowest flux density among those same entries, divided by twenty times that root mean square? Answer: 0.0497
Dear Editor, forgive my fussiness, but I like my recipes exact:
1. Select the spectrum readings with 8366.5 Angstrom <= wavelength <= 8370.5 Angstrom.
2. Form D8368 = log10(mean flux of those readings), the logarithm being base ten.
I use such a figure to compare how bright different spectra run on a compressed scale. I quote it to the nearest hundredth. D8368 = 1.16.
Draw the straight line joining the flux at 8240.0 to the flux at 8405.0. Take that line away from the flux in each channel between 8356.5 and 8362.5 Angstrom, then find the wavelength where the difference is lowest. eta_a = 8362.0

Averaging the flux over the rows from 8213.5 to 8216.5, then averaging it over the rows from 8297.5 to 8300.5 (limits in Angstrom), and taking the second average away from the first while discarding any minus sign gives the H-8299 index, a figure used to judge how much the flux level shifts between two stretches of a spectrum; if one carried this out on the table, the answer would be 1.55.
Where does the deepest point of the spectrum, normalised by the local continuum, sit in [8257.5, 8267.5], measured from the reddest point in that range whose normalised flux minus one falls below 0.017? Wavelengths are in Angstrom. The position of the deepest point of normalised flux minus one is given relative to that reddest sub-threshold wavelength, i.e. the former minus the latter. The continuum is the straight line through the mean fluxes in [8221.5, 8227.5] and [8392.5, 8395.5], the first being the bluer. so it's -8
